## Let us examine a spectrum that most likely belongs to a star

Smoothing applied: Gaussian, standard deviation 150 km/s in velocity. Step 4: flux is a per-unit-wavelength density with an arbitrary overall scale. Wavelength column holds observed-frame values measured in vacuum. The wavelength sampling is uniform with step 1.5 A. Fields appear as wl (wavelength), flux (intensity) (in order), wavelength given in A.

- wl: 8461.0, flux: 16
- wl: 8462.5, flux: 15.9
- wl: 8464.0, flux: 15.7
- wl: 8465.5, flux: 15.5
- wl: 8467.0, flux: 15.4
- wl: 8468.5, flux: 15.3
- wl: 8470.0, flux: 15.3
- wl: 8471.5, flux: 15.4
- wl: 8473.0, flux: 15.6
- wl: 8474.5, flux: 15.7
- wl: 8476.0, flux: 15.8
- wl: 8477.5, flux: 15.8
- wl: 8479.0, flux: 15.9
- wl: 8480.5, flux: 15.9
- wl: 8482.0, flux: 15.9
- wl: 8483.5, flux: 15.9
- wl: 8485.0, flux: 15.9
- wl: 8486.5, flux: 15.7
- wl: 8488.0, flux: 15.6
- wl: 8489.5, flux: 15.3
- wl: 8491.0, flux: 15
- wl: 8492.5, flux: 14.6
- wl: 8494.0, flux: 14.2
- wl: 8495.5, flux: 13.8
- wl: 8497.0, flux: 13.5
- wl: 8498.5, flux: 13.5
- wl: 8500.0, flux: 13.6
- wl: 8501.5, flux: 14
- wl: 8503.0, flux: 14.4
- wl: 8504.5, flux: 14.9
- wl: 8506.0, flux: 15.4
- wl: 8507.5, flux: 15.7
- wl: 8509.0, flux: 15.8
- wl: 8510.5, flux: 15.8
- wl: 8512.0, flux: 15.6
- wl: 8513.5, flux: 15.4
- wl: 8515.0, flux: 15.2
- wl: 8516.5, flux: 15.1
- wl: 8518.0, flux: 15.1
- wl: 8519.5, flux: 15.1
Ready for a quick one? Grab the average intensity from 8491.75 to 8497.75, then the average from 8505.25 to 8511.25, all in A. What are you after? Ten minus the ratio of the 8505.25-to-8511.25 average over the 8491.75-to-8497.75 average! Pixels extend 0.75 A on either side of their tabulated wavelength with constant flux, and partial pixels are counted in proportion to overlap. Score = 8.88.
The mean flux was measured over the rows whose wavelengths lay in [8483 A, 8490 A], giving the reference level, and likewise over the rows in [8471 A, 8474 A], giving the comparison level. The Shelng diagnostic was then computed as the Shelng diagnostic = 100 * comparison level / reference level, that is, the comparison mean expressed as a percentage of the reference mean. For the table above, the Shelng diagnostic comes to 99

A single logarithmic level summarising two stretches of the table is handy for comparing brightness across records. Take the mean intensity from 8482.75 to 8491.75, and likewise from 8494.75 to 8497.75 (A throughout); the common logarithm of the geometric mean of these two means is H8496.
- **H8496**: 1.16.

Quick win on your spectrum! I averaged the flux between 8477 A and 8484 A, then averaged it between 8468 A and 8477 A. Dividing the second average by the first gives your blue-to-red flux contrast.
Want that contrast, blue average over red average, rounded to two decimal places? 0.98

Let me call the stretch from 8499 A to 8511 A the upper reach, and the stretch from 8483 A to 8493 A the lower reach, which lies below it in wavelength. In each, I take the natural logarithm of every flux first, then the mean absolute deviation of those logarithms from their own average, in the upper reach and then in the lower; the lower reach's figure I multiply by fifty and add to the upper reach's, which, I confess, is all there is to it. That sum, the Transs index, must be 1.3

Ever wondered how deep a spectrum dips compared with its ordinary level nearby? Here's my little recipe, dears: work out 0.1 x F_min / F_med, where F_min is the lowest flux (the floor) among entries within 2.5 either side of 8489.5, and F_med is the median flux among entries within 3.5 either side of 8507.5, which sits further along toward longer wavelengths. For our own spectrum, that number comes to 0.096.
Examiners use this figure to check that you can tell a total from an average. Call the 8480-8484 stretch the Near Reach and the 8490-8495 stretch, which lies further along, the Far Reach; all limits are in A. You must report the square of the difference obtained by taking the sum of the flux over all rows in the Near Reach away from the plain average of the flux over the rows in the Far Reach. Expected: 1096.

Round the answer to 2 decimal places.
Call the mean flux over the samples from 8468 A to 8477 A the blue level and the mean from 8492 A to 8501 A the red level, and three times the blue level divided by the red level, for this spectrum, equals 3.36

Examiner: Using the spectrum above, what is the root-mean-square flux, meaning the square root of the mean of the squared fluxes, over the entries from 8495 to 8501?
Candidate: 13.6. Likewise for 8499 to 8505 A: 14.2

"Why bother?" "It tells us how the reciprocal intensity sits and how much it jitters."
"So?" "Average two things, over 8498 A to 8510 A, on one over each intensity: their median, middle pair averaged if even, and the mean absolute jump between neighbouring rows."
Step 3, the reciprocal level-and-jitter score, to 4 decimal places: 0.0349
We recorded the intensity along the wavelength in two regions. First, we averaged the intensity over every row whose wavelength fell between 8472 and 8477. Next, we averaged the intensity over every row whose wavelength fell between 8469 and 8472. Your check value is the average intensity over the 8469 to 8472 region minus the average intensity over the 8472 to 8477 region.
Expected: -0.35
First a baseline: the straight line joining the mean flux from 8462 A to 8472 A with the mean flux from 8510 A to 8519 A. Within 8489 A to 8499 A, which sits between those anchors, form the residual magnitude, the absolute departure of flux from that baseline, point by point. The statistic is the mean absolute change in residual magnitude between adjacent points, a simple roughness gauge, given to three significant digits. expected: 0.297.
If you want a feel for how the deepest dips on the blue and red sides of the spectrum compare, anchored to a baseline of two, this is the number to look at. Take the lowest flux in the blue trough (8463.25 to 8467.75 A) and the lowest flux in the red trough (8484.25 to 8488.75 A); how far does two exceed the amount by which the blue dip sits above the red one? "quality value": 2.2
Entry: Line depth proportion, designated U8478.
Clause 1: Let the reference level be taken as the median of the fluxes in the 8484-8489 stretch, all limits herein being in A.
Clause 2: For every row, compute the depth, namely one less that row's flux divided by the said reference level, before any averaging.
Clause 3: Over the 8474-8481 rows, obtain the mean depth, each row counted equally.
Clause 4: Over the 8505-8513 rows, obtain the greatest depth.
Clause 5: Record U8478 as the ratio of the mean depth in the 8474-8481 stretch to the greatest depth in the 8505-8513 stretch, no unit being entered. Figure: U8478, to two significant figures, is -0.40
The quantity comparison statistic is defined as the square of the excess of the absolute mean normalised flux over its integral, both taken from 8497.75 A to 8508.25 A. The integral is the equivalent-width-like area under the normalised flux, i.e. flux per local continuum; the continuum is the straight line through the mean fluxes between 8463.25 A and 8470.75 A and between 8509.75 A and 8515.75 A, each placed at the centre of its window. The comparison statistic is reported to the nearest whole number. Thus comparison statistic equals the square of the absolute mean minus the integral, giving 79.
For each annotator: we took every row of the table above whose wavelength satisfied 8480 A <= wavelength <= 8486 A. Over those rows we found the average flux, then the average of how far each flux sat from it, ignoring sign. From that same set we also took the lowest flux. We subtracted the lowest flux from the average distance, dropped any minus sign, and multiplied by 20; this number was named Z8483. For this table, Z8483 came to 318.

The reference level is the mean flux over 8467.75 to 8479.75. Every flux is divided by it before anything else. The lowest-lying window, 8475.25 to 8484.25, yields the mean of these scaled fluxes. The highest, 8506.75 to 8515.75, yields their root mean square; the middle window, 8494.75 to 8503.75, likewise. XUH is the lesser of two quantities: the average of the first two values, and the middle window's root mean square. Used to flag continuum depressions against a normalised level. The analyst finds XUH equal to 0.88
